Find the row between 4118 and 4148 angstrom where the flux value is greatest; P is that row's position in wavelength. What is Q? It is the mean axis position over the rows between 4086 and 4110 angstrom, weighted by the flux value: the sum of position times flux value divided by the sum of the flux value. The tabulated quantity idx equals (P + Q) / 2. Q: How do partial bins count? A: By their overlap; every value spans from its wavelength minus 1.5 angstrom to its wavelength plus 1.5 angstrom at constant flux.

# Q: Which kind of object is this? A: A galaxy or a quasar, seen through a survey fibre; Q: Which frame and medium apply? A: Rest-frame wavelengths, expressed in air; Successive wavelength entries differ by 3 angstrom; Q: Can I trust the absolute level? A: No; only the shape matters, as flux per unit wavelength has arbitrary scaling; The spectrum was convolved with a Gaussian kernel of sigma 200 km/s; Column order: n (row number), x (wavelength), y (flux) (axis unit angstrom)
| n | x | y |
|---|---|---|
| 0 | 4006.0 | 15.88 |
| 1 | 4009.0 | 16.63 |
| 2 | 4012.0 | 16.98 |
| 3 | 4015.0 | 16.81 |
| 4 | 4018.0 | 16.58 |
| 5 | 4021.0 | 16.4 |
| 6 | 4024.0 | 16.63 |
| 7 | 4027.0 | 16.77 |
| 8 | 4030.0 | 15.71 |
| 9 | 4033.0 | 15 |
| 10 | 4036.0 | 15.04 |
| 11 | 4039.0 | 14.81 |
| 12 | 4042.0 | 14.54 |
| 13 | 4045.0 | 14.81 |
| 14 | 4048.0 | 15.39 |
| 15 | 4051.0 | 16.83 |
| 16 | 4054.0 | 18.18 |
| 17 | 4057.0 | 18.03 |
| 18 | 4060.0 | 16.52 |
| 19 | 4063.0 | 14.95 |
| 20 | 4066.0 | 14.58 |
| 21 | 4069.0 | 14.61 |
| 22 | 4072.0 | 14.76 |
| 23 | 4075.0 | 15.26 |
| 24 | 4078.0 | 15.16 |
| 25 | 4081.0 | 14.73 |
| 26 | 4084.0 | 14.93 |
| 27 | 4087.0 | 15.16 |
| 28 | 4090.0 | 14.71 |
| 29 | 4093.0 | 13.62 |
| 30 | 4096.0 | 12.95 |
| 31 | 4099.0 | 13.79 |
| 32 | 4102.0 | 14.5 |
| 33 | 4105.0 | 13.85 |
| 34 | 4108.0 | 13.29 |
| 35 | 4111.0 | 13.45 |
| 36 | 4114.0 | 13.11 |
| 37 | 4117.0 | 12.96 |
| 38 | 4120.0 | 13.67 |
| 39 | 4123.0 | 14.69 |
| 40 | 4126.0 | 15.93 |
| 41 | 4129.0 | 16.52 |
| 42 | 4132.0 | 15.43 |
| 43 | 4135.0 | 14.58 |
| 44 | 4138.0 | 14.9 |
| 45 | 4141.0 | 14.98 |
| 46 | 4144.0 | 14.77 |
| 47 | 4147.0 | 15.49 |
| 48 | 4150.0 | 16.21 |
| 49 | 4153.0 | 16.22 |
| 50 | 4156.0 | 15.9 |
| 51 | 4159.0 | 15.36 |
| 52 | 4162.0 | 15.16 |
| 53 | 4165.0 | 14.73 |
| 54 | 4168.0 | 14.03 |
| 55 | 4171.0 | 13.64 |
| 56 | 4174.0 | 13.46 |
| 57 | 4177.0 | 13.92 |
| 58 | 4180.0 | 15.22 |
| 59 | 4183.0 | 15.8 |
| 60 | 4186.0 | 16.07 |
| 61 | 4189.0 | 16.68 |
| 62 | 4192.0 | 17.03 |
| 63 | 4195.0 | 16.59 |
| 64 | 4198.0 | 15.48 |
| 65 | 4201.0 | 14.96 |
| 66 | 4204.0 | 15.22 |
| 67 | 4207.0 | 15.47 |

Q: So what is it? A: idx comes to 4113.2 angstrom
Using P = 4129.0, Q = 4097.3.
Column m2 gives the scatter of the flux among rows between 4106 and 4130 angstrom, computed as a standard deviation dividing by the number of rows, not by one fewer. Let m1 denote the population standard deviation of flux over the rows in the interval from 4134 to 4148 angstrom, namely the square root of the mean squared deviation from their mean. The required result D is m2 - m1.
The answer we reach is 1.0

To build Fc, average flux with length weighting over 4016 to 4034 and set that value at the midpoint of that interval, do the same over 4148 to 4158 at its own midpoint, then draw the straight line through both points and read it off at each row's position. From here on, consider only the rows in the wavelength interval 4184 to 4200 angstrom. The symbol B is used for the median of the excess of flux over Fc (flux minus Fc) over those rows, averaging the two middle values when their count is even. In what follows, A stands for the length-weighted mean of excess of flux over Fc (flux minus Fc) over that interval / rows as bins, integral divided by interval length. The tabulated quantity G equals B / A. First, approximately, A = 0.3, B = 0.6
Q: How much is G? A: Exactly 1.9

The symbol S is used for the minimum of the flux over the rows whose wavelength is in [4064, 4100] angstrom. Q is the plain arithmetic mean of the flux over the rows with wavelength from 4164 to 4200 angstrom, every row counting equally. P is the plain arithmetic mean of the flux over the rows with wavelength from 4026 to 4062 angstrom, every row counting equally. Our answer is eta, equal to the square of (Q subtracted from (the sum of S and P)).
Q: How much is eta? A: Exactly 188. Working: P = 16.0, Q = 15.2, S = 12.95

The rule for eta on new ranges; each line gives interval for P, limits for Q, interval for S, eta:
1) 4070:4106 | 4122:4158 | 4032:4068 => 183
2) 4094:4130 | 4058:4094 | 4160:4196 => 159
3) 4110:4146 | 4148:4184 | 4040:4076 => 200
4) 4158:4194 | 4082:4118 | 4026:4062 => 249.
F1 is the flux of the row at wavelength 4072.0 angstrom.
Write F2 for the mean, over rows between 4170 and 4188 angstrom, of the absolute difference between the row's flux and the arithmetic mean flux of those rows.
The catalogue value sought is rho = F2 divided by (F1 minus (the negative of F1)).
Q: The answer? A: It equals 0.034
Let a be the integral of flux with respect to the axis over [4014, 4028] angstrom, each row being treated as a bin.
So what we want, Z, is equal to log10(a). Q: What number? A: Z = 2.37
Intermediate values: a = 233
